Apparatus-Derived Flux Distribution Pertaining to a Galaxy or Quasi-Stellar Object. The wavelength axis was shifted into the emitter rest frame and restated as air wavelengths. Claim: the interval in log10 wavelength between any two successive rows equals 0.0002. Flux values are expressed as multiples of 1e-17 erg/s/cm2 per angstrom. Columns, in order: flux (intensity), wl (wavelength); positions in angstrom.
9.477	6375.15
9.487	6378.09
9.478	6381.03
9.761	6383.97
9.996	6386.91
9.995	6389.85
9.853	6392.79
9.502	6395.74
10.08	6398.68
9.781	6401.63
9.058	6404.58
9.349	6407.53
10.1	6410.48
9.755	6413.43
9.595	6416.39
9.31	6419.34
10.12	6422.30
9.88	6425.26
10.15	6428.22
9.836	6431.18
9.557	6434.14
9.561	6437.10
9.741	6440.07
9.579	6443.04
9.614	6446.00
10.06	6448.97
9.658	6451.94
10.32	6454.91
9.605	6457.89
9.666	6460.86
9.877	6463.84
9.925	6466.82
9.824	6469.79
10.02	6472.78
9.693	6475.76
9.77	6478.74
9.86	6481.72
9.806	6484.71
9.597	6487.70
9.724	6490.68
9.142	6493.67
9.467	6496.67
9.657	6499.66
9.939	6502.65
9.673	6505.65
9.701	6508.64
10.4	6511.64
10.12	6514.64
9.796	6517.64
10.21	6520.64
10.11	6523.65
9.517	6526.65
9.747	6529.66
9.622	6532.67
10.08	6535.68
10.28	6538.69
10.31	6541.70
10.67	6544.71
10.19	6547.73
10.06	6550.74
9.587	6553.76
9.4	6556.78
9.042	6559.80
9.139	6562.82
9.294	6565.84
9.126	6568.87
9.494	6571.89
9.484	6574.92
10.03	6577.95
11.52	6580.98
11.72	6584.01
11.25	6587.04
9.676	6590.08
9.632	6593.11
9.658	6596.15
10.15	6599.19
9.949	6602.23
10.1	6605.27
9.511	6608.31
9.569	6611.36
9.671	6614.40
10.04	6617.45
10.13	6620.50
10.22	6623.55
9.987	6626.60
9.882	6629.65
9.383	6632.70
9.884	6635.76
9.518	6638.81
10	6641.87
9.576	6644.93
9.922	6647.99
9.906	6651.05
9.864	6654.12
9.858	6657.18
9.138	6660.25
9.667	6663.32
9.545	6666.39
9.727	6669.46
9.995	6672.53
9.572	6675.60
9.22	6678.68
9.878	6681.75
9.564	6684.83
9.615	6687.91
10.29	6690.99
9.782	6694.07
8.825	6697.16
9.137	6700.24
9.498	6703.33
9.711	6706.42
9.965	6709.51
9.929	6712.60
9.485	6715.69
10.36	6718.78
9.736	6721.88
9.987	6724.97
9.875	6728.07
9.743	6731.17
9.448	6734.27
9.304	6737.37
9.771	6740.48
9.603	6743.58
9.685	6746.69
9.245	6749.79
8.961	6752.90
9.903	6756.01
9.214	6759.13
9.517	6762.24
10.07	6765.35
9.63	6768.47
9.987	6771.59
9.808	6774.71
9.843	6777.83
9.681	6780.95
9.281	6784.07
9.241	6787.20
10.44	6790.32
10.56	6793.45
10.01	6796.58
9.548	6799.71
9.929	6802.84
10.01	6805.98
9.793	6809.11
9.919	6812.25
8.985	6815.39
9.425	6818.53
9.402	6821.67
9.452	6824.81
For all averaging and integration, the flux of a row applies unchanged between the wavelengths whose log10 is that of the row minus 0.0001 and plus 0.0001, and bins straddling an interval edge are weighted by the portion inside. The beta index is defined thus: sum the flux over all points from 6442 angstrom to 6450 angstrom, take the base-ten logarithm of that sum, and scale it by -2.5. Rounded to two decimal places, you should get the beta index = -3.67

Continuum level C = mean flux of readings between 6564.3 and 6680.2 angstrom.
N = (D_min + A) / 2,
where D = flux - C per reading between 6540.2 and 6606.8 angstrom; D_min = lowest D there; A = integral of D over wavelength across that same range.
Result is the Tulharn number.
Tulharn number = 3.3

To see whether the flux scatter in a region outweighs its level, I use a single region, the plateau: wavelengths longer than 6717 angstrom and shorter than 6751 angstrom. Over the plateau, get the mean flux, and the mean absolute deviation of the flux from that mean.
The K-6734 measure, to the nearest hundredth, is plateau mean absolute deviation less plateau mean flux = -9.48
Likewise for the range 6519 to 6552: -9.83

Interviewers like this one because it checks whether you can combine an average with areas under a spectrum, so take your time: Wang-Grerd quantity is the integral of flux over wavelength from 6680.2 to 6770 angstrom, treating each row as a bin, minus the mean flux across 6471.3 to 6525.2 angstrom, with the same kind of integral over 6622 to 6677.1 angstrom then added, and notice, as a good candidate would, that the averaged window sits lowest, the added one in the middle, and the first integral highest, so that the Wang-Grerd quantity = 1394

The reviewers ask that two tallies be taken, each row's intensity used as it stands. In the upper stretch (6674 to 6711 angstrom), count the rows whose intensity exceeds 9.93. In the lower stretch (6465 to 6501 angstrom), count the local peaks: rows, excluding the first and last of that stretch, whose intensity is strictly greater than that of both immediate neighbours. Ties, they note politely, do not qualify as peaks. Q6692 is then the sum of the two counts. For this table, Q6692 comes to 5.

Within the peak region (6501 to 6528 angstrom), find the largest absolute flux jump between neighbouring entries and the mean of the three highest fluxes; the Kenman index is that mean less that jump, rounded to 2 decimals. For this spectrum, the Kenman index 9.54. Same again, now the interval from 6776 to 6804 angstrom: 9.14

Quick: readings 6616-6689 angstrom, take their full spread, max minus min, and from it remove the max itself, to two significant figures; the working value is -9.1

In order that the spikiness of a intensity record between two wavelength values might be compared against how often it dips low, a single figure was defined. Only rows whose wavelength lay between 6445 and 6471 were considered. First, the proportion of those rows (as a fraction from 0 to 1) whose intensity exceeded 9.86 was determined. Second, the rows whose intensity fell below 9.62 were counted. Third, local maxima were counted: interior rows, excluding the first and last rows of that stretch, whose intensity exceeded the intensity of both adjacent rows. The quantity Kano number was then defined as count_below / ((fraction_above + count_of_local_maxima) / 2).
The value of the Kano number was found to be 1.2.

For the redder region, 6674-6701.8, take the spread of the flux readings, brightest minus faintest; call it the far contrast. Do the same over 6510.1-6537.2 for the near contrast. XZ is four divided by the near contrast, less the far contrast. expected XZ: 3.1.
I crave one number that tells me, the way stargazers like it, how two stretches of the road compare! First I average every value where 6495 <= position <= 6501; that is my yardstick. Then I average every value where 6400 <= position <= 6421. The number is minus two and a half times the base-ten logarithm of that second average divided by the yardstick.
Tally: 0.00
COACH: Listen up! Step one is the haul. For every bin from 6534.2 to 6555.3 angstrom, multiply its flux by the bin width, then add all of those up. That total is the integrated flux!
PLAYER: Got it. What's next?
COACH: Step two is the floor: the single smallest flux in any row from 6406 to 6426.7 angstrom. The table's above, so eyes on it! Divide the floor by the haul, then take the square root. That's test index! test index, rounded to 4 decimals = 0.2083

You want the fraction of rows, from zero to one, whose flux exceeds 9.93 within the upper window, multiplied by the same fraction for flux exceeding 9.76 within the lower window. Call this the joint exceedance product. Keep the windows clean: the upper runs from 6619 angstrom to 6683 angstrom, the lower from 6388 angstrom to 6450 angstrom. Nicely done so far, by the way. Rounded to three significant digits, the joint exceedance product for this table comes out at 0.113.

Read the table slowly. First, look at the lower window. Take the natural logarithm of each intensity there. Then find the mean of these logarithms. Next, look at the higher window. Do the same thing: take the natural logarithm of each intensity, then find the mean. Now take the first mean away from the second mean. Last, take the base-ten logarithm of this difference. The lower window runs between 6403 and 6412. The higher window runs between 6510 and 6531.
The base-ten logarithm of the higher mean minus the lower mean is -1.3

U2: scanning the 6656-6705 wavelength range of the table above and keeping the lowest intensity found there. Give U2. 8.825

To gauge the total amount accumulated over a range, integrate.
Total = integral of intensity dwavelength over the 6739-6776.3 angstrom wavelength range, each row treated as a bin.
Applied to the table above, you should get 359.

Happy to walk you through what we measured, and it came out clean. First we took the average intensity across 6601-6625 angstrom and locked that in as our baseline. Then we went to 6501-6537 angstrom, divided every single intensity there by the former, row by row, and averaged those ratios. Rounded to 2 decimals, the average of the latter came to 1.00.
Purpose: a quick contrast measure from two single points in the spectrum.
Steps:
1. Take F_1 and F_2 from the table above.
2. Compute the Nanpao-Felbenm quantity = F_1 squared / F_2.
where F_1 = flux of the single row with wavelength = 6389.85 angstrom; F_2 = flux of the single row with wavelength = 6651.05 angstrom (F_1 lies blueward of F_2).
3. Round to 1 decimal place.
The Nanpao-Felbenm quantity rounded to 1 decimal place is 10.1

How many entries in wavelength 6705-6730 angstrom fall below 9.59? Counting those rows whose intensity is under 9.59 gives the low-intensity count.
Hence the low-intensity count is 1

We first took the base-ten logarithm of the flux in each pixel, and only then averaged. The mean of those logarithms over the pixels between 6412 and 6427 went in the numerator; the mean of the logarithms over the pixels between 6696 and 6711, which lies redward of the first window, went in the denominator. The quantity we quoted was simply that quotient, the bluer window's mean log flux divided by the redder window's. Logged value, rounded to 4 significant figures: 1.014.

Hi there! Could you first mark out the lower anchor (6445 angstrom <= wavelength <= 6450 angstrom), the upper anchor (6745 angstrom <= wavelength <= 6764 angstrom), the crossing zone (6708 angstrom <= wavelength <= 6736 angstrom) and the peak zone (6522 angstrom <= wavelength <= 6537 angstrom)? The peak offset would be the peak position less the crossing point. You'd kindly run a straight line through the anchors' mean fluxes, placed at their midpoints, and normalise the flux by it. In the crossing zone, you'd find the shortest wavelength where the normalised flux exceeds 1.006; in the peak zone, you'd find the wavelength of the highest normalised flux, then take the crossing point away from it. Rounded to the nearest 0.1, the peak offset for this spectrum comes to -185.9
